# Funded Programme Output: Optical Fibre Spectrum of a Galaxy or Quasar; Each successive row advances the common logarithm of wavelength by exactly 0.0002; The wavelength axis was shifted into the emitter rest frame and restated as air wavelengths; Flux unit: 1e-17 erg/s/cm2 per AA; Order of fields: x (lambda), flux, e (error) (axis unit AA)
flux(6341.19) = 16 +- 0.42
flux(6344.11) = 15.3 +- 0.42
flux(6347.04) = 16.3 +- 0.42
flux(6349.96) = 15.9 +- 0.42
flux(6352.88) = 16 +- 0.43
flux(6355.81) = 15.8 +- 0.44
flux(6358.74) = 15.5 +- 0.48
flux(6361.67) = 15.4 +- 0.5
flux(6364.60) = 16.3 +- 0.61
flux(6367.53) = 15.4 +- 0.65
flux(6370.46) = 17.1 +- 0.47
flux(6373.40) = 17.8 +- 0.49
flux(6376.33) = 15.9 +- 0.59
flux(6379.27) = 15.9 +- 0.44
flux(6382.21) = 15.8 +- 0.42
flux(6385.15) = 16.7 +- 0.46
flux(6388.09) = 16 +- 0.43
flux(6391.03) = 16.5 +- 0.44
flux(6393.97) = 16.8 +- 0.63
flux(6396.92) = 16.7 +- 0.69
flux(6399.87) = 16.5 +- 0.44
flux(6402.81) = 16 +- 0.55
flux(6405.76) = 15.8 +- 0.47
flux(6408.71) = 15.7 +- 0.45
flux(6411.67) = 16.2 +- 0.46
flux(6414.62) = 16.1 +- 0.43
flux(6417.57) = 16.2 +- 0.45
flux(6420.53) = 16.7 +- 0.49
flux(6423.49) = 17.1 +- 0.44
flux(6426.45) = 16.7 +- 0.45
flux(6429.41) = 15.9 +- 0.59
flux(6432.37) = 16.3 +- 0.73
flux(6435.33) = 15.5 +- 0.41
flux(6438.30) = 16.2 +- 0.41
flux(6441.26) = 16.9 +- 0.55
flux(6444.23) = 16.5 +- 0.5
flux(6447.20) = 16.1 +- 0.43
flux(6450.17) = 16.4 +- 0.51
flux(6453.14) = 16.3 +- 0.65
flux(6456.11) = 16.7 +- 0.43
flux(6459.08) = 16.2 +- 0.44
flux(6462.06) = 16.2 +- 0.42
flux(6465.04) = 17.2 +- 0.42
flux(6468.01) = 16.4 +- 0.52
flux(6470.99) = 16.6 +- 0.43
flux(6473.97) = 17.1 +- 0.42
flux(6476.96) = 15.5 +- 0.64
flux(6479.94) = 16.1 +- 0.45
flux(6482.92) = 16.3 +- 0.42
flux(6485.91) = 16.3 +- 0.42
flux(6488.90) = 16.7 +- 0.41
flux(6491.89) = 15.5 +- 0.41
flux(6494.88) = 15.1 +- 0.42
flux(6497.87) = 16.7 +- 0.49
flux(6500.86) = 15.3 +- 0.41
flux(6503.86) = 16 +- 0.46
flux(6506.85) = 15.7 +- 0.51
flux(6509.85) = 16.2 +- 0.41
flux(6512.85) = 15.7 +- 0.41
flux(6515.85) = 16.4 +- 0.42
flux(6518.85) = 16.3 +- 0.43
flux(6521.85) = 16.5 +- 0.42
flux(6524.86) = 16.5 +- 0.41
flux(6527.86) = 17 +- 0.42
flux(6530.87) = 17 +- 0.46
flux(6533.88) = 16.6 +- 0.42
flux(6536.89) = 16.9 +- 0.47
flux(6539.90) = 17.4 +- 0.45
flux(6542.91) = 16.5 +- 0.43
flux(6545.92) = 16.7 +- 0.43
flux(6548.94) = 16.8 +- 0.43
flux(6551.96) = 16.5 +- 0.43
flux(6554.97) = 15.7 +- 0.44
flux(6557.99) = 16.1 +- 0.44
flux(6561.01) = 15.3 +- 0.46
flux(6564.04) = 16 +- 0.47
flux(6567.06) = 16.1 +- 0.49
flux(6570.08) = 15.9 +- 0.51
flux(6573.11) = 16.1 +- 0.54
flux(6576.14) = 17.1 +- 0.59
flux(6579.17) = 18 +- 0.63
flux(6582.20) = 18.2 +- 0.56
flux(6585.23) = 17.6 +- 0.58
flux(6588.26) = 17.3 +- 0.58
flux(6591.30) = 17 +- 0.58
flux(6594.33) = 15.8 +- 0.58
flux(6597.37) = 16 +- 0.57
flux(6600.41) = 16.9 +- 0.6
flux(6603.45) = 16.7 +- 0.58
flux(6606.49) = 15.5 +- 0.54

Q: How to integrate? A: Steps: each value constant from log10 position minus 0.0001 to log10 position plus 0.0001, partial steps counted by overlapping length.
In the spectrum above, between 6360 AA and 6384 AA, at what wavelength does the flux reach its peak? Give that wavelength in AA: 6373.40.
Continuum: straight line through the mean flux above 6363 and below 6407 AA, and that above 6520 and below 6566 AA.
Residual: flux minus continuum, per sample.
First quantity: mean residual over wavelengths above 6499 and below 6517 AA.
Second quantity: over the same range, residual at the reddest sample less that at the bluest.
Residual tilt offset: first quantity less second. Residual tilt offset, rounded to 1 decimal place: -1.7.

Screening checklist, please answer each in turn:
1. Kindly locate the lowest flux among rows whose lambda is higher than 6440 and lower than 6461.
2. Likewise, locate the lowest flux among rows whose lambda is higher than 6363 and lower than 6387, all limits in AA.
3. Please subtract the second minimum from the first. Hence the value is 0.7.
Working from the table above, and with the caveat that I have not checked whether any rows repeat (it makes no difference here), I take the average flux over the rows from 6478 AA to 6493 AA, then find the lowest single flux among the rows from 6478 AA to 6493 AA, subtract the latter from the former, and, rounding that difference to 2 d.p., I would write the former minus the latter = 0.68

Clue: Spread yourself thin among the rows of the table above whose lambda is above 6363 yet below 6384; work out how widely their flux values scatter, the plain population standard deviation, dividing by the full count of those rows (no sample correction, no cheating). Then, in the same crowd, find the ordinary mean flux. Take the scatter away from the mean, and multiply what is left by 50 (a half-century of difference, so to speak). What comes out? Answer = 777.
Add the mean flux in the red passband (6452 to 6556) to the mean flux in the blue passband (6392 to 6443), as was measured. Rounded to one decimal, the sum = 32.7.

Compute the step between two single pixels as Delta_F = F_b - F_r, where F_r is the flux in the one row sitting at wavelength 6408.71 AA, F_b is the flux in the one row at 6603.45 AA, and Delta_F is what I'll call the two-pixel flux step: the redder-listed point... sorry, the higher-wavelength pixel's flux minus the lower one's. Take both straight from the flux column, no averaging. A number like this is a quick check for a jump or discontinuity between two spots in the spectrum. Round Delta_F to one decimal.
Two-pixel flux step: 1.0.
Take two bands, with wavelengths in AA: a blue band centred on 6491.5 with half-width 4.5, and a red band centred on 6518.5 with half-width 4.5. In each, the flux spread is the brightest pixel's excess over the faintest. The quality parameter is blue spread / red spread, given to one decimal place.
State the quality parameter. 8.0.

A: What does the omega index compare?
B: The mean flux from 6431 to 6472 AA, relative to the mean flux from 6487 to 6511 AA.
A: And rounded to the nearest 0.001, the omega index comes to 1.031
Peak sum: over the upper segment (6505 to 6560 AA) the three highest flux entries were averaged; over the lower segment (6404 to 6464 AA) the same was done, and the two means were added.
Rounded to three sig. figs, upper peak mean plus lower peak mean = 34.0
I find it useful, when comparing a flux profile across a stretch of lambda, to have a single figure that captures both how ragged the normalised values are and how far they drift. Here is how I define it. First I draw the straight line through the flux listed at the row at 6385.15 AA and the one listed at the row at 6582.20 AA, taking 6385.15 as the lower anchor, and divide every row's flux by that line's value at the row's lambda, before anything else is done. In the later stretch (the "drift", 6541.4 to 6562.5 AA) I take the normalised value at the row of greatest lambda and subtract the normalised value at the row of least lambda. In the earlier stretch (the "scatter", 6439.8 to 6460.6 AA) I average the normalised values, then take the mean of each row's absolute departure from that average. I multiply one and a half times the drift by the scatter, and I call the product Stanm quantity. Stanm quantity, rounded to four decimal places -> -0.0015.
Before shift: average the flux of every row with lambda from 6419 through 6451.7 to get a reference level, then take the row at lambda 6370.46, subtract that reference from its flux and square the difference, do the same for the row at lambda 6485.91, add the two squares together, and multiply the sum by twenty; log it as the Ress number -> 10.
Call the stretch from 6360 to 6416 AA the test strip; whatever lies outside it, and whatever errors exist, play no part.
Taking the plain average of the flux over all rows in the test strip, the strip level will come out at 16.24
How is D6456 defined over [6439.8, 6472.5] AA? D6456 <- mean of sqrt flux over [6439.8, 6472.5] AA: 4.06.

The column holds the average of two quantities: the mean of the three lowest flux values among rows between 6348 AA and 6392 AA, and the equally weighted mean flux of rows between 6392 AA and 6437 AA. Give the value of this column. 15.9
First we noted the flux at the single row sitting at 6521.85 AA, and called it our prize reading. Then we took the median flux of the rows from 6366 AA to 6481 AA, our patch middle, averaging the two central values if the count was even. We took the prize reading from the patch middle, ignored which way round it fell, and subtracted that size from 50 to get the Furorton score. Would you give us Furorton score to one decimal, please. 49.8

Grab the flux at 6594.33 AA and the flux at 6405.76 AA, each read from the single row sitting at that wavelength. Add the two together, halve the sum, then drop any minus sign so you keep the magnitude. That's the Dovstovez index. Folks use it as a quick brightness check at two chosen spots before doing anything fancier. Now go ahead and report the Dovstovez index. 15.8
